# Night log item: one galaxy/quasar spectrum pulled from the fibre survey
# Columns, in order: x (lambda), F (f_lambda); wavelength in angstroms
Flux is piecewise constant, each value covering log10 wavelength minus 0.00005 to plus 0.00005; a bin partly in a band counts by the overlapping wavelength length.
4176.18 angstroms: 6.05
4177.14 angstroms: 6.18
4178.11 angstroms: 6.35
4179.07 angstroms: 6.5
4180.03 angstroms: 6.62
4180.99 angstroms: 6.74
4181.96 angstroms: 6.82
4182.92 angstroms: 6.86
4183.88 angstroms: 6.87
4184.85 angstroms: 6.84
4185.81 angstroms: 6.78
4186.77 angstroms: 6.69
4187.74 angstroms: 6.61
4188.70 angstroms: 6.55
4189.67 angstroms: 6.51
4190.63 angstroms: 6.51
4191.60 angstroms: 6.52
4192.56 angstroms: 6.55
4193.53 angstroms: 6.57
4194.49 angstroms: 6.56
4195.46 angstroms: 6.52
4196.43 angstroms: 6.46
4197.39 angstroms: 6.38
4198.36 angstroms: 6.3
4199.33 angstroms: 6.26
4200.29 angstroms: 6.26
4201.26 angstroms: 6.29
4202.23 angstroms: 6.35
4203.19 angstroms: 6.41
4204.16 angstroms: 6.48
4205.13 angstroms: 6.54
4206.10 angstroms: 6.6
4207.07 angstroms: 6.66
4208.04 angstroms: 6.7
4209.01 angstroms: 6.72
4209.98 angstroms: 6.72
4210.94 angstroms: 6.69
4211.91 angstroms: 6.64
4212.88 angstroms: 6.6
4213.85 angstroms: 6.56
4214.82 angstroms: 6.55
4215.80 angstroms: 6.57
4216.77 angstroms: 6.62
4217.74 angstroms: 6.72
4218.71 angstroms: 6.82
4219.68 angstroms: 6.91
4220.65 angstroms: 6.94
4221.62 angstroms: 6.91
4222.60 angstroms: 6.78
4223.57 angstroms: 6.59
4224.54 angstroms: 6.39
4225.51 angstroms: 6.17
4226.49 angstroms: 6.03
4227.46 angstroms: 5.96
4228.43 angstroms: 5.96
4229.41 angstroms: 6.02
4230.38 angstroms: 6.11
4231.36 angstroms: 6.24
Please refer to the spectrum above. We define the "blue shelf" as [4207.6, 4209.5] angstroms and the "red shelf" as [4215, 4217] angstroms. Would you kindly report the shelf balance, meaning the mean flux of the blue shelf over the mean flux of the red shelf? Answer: 1.02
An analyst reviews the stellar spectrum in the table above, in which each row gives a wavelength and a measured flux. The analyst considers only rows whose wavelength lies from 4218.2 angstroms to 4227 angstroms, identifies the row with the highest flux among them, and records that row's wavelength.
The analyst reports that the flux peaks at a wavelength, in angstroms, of 4220.65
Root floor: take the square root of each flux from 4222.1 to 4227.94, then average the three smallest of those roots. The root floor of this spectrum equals 2.46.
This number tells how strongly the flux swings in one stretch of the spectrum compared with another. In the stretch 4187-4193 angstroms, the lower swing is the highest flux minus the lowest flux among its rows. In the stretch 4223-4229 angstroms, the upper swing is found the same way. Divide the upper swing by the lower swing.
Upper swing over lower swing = 6.3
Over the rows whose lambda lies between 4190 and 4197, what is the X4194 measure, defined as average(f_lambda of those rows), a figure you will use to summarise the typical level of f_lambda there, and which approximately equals 6.53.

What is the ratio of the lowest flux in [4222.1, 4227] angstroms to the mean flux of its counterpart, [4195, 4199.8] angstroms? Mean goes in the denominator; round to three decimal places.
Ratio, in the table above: 0.945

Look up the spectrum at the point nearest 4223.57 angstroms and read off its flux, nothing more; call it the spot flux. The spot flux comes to 6.59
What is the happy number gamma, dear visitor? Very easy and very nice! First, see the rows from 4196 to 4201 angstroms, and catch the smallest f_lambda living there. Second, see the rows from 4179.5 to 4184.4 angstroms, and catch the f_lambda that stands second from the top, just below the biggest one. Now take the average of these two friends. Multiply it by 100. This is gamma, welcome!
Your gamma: 656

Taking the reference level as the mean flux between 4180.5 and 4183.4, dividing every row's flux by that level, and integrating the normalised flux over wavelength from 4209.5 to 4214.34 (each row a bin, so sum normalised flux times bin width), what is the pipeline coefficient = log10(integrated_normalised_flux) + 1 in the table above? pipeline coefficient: 1.68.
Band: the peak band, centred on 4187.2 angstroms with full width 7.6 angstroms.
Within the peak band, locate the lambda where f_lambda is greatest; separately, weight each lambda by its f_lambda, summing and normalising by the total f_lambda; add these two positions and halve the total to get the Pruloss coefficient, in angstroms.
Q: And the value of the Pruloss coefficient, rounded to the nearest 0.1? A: 4185.5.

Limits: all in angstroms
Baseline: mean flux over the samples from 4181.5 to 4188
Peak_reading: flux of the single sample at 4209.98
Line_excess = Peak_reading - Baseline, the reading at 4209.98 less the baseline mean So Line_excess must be -0.1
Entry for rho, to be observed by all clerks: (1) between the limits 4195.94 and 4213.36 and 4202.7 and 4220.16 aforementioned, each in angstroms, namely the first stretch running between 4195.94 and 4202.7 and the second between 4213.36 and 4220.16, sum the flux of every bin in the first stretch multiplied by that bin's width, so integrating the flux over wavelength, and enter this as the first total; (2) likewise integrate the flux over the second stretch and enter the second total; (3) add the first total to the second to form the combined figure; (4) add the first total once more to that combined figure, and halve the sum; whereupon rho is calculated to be 65.5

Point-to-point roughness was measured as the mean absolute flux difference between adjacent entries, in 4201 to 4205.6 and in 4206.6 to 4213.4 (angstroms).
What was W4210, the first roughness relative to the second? 2.1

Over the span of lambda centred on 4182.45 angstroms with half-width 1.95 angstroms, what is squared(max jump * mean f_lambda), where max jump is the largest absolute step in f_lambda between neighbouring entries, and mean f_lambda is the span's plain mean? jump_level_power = 0.30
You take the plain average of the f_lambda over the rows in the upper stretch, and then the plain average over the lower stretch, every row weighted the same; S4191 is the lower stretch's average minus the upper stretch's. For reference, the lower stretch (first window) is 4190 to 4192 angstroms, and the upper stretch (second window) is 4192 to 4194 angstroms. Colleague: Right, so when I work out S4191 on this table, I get 0.0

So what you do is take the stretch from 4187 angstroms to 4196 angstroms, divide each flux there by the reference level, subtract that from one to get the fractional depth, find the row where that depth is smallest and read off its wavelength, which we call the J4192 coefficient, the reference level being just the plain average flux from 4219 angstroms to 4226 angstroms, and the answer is 4187.74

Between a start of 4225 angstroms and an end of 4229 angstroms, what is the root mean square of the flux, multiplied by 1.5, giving 9.0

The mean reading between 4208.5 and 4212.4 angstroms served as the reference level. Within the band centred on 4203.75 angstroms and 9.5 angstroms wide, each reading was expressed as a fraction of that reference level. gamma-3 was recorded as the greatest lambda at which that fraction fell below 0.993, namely 4206.10 angstroms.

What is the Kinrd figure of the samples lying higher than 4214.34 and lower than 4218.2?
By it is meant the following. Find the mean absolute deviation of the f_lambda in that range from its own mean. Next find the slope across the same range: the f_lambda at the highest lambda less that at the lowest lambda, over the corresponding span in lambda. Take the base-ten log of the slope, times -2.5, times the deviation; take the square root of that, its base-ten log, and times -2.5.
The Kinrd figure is 0.96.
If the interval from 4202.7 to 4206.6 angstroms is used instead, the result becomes 0.92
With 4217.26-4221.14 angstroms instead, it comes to 0.83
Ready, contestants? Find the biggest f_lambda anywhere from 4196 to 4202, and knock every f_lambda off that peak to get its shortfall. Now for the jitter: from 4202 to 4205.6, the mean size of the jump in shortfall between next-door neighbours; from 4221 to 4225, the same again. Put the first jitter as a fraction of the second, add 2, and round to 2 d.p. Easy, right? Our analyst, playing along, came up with 2.37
